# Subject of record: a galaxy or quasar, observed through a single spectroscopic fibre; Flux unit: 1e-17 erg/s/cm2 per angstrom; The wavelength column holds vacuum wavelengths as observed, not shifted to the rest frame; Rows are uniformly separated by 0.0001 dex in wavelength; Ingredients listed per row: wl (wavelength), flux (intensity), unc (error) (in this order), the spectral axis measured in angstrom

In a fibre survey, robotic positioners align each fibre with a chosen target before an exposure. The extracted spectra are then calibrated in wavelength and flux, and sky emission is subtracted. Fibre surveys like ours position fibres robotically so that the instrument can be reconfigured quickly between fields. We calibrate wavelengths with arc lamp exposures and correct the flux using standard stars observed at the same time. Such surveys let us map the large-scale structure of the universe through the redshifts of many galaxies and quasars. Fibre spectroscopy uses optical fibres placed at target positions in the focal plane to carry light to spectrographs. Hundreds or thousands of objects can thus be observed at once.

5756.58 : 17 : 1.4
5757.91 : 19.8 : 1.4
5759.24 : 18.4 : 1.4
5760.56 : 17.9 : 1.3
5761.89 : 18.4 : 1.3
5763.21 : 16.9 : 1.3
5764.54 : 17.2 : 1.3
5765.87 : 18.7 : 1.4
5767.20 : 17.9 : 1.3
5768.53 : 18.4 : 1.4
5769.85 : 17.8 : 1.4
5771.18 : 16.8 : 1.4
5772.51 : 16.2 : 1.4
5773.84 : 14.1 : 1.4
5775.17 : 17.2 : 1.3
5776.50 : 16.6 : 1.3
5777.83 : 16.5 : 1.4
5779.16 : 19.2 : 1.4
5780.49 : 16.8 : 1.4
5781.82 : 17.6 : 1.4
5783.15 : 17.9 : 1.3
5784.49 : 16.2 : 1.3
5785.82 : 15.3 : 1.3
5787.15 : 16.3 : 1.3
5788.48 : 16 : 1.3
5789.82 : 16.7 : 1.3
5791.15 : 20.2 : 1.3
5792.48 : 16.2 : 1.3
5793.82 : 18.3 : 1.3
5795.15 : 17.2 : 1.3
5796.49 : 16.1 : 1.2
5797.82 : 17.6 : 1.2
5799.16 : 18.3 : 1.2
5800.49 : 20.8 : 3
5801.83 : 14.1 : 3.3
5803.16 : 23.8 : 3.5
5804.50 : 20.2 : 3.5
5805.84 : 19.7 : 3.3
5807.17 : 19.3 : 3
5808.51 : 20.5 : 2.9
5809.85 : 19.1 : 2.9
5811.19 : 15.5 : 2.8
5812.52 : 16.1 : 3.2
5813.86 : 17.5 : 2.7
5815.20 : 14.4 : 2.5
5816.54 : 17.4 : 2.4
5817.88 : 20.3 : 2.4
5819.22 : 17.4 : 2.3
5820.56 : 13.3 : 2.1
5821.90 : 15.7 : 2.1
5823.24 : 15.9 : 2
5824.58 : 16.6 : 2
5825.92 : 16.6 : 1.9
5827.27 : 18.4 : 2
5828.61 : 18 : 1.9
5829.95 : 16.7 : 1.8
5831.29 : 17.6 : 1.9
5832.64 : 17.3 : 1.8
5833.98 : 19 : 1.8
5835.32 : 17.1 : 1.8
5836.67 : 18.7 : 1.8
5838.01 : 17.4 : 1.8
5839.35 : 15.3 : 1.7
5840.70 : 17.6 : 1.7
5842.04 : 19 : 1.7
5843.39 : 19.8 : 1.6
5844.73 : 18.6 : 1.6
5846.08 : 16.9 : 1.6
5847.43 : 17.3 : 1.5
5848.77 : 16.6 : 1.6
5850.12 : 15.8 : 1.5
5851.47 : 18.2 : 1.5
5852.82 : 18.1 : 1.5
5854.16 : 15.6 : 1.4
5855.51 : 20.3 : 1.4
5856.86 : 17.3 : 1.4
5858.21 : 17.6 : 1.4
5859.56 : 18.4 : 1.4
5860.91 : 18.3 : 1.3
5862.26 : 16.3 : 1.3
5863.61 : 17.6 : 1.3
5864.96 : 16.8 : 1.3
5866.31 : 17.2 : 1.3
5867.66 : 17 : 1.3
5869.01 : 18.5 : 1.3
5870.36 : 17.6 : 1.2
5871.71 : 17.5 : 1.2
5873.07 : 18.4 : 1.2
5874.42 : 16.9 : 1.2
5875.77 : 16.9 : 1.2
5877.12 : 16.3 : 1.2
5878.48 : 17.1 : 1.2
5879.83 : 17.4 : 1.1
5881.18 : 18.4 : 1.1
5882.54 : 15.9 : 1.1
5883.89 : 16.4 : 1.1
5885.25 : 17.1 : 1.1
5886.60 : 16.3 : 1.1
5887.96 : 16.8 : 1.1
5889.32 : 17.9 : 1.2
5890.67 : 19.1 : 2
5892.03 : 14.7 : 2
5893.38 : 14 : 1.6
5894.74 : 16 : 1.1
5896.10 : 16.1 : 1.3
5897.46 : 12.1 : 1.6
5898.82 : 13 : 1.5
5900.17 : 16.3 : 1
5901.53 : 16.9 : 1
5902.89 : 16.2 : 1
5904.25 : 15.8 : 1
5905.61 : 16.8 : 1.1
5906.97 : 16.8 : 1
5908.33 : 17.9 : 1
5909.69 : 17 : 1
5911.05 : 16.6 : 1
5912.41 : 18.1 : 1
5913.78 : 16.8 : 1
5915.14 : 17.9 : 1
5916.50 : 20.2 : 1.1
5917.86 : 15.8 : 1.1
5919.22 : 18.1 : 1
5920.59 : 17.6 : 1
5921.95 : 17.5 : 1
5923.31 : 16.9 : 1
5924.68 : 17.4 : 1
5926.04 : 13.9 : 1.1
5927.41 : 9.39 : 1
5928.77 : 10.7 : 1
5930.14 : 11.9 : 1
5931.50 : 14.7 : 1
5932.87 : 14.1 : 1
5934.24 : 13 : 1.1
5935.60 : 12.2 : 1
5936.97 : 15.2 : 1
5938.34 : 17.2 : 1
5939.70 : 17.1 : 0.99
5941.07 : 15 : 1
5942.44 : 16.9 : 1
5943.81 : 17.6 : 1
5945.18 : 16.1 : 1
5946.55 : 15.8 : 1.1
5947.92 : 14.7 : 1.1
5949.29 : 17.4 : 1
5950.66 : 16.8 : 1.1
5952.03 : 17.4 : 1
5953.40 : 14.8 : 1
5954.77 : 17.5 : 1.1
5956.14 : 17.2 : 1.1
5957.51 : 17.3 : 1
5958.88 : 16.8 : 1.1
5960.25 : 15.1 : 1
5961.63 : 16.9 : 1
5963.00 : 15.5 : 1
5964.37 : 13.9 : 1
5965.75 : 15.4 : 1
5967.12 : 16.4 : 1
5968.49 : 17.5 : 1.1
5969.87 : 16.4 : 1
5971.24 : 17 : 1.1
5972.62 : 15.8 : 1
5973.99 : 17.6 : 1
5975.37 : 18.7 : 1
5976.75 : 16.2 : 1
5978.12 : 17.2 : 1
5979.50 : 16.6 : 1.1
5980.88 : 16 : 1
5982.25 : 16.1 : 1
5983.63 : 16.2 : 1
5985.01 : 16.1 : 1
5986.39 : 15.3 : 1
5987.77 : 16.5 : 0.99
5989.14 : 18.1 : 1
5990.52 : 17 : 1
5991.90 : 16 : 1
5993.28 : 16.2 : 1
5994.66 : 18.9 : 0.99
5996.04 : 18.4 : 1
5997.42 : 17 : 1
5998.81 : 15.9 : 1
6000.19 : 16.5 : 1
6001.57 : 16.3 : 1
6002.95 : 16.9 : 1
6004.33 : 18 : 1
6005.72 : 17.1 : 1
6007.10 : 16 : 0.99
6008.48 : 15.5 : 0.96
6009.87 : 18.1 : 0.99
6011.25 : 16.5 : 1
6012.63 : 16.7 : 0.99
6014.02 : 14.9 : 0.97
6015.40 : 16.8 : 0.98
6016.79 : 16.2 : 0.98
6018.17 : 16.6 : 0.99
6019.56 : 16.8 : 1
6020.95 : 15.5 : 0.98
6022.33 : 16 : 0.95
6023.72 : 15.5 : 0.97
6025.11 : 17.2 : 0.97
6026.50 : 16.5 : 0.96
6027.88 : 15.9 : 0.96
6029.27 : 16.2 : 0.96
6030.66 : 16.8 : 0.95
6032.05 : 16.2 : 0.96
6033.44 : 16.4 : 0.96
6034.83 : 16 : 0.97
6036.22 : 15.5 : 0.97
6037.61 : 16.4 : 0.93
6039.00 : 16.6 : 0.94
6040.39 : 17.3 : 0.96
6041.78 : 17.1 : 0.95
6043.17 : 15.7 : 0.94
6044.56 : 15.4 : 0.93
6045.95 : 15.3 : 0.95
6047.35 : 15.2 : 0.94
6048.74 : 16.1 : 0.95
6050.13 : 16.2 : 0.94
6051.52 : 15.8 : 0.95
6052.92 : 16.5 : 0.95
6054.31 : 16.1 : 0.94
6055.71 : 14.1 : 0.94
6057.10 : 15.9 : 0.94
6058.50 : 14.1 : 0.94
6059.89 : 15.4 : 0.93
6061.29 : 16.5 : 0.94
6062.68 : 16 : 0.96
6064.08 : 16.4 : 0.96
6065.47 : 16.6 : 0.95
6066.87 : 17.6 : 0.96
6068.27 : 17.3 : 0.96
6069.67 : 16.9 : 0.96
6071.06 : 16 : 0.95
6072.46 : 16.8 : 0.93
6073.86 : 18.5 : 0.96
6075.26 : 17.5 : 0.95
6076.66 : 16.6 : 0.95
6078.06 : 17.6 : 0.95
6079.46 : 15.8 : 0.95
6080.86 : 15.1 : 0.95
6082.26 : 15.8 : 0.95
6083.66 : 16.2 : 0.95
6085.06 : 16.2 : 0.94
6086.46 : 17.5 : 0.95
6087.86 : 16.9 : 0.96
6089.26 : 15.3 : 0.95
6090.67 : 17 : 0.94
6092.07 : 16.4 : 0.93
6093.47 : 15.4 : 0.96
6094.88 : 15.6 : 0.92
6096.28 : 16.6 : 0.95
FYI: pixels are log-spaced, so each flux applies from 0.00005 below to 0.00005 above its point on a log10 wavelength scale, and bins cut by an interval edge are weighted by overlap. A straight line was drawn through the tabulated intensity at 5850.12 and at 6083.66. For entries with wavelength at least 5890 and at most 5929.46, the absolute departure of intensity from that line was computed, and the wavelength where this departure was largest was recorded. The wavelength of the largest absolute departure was 5927.41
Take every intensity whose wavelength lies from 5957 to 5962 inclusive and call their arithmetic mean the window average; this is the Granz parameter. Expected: 16.5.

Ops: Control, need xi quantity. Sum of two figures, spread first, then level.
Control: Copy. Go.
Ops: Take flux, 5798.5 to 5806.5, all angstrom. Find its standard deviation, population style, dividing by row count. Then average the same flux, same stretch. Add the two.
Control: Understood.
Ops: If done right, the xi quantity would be 22.4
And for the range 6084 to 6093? 17.2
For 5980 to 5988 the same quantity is 16.4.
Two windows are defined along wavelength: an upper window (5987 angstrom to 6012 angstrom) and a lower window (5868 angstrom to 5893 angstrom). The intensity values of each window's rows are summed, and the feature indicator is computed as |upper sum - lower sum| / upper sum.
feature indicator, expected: 0.014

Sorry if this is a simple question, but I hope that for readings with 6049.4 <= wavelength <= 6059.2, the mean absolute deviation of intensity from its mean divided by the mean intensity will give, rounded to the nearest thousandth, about 0.053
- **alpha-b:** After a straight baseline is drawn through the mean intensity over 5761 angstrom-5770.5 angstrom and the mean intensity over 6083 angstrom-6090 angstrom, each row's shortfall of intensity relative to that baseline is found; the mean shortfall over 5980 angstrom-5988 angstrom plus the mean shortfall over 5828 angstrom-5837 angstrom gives 0.7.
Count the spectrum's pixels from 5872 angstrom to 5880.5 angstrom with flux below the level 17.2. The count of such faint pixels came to 4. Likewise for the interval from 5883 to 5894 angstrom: 6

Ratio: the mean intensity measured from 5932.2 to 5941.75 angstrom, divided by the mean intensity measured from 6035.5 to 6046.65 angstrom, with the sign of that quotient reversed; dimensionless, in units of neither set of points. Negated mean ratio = -0.92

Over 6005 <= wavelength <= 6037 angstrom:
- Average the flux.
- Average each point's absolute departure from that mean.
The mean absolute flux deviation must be 0.54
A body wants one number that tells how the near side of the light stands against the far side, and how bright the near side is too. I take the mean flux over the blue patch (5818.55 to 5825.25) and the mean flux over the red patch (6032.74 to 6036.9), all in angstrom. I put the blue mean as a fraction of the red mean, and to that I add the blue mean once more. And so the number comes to 16.8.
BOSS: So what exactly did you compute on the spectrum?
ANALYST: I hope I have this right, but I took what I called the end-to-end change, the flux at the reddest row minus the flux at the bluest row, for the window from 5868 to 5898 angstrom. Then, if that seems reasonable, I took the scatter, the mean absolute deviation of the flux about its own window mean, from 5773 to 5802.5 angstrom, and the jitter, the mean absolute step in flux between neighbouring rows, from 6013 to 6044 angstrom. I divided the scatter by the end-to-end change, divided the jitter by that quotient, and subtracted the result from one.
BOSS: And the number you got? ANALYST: 4.5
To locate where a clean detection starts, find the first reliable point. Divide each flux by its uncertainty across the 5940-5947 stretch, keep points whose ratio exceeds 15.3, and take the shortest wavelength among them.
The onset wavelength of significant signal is 5942.44 angstrom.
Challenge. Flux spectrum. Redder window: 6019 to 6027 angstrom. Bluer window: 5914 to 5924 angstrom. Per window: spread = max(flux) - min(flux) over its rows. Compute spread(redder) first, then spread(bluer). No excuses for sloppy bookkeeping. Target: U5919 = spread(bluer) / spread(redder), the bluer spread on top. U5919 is 2.6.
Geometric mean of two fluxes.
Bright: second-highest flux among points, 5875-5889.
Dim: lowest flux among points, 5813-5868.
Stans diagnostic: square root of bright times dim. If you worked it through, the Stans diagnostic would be 15.2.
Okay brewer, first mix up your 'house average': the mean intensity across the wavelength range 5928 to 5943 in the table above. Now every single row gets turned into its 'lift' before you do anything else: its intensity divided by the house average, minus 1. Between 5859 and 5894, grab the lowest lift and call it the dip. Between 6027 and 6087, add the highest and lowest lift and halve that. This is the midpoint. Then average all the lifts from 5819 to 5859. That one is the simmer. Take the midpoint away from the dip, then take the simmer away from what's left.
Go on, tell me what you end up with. -0.37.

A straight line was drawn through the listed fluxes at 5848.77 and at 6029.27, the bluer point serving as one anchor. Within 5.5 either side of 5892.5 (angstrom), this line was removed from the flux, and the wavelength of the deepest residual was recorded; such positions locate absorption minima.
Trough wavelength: 5897.46 angstrom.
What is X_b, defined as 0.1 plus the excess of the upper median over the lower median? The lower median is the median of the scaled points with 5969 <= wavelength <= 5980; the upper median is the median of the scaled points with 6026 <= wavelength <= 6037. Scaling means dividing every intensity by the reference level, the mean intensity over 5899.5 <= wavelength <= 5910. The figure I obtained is 0.064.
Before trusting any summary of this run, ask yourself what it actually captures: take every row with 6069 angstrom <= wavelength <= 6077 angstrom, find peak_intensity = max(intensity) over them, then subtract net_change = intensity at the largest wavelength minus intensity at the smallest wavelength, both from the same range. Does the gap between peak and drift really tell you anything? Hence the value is 18.8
